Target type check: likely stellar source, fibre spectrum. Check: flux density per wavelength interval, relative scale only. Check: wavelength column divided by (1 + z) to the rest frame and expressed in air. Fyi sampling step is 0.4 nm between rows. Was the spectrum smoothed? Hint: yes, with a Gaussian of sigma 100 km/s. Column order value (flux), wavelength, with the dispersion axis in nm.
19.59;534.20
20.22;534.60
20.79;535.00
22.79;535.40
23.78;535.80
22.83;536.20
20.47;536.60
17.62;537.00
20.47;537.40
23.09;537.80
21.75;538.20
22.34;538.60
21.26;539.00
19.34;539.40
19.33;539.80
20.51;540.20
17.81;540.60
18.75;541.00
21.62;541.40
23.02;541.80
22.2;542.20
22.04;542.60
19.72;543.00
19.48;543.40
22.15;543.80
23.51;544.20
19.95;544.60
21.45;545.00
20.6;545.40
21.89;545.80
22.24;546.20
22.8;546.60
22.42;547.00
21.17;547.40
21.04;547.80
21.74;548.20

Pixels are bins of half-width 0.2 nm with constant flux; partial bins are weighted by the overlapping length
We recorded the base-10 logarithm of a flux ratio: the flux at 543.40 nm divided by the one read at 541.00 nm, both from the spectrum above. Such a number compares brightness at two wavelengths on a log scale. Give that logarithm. 0.017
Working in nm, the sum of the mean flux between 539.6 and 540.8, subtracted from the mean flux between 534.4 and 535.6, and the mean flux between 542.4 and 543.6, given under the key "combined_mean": 22.5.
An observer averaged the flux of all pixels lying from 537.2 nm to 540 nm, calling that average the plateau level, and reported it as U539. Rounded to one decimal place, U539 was 21.1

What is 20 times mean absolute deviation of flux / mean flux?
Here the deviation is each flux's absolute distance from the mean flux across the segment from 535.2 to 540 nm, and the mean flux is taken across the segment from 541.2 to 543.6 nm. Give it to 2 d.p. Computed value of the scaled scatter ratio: 1.41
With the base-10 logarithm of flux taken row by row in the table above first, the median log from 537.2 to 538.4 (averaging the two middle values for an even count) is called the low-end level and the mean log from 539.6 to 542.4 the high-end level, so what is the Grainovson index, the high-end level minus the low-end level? -0.028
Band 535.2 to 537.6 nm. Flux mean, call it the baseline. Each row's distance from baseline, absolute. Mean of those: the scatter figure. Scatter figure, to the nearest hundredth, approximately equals 1.81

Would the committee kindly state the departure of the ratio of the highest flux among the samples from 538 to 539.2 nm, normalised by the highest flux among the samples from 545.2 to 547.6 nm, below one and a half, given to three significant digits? 0.520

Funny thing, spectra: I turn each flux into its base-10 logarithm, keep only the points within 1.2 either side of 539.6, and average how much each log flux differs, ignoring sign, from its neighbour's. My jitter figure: 0.030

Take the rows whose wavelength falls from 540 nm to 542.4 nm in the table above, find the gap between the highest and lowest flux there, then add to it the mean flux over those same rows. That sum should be 25.9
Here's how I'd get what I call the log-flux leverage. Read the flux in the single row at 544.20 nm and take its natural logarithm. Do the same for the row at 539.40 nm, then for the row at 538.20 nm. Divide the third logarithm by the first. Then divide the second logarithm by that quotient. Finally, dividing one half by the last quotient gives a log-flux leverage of 0.165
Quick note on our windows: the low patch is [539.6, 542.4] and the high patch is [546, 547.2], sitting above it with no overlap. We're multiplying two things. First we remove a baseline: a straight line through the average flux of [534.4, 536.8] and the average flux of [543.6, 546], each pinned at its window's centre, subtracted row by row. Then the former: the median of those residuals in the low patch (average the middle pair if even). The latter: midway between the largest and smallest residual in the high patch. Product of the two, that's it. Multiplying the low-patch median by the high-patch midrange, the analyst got -1.2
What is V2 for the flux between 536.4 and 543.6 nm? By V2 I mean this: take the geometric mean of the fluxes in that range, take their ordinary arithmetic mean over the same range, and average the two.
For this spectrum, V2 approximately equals 20.6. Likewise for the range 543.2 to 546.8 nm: 21.5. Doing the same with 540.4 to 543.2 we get 20.7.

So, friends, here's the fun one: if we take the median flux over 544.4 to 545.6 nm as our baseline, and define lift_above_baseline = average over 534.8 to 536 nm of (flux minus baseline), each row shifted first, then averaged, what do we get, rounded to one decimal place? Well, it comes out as 1.9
